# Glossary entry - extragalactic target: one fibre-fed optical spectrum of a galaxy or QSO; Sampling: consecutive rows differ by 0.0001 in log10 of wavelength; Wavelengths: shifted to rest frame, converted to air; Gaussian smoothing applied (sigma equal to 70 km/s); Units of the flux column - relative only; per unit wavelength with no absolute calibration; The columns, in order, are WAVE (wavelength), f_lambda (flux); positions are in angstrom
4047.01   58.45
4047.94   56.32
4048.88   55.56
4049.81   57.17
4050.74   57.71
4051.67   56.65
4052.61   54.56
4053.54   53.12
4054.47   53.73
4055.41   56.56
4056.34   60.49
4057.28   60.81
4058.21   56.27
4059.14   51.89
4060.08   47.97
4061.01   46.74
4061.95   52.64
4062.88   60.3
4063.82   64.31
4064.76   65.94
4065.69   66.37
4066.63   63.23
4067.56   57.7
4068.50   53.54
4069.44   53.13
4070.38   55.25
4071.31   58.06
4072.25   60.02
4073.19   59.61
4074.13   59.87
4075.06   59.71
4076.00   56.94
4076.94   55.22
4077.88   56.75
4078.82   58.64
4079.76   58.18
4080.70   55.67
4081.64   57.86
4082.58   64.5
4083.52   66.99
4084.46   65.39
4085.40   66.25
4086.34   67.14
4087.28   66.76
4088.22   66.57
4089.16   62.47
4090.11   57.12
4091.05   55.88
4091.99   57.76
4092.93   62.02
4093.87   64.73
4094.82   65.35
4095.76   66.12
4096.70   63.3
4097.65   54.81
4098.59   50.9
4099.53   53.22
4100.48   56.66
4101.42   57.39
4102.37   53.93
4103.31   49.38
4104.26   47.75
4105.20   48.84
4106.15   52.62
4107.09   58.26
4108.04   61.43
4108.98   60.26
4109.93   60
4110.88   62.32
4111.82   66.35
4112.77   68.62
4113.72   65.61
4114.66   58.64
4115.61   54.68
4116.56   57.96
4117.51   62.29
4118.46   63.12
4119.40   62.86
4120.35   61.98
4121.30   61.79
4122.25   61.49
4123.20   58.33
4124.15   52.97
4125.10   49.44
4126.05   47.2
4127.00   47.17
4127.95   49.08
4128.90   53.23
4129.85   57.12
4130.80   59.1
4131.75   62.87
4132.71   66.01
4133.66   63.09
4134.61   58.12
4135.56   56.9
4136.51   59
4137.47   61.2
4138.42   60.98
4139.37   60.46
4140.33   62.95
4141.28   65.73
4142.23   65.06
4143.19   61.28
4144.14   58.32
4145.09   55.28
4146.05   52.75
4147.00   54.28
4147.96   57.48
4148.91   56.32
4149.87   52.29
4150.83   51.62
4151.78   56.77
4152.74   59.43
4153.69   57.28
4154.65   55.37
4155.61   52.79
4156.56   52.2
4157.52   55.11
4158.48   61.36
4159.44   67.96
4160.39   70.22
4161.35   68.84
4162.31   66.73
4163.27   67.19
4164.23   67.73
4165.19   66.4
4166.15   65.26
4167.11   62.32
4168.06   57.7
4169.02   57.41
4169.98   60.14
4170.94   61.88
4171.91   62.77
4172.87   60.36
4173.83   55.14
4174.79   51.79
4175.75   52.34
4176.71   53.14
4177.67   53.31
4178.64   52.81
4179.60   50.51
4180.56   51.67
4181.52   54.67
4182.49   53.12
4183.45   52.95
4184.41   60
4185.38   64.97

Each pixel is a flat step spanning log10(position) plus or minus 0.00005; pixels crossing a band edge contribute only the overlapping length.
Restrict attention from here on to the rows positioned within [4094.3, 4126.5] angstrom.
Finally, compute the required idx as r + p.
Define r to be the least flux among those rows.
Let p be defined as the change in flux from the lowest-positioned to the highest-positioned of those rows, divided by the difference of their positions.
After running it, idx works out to 47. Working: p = -0.58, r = 47.2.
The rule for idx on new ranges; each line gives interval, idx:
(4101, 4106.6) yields 47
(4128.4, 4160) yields 52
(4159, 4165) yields 67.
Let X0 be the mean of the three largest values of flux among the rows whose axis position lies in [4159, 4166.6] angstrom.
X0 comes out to 69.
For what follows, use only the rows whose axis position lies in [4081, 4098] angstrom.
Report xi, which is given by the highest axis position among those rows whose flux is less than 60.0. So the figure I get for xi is 4097.65 angstrom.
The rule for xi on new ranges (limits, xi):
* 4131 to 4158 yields 4157.52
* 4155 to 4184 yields 4183.45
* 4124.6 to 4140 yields 4136.51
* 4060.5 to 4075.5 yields 4075.06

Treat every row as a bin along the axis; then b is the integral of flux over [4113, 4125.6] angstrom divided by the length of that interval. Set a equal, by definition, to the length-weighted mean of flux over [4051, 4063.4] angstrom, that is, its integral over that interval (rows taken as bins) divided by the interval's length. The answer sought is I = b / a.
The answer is 1.08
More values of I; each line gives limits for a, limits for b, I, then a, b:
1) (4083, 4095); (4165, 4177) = 0.93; 63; 58.9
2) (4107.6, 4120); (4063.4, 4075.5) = 0.97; 62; 59.8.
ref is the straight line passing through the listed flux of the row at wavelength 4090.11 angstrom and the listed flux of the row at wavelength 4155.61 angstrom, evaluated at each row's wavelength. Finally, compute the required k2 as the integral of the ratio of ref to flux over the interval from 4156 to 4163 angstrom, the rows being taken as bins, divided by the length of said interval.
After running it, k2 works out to 0.84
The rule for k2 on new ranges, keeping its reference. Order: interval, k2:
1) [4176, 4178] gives 0.97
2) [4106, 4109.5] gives 0.96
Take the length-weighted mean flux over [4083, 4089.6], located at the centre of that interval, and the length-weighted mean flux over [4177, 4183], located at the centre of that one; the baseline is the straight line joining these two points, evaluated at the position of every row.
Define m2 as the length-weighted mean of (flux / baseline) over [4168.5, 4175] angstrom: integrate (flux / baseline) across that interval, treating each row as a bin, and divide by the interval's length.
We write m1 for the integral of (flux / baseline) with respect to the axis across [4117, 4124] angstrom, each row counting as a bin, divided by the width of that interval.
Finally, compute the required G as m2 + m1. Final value 2.09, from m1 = 1.00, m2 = 1.09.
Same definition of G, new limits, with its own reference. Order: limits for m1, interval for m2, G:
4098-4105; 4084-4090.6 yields 1.80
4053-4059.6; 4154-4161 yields 1.86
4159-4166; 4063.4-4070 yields 2.11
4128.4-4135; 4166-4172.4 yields 2.13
